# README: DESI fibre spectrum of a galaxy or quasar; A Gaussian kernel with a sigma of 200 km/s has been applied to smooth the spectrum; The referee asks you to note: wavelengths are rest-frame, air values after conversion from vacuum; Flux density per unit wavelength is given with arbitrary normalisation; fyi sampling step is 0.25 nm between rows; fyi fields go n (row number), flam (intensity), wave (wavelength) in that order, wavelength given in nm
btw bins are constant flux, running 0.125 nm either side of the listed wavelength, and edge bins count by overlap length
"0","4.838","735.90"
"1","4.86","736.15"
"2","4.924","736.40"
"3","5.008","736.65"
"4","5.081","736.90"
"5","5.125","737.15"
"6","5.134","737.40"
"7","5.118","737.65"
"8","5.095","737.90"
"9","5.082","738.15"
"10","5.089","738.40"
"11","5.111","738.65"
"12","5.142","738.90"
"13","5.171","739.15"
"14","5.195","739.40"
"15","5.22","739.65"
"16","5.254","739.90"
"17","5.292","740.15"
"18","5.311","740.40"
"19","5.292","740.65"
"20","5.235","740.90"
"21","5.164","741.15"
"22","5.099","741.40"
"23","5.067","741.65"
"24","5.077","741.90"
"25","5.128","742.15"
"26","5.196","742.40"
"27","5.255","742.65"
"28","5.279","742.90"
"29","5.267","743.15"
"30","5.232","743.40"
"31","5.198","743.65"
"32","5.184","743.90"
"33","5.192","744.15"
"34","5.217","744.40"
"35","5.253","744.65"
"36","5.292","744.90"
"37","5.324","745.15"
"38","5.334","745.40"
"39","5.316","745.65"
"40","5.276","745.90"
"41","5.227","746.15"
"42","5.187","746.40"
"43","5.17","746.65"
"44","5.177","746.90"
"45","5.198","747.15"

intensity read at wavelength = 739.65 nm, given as 5.22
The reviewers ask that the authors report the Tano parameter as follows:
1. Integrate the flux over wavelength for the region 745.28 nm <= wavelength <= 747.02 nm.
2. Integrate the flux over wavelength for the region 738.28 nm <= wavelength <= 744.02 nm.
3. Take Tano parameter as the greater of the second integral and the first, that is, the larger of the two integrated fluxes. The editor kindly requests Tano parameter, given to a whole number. 30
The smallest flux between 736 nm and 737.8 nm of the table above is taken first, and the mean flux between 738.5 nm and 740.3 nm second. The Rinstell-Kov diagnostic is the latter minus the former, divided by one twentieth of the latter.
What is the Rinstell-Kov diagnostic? 1.3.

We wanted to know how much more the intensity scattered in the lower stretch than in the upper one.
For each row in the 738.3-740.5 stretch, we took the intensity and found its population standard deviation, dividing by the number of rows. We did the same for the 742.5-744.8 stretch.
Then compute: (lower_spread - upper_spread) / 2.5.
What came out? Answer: 0.016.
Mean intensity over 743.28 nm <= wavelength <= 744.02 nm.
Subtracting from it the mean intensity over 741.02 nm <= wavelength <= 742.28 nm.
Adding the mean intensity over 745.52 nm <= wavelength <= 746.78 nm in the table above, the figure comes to 5.33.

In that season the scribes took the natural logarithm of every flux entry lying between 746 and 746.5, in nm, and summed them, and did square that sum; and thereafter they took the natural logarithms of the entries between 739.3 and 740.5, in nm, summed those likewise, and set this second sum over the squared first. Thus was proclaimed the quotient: 0.76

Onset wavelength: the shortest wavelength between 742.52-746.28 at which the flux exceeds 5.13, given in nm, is 742.65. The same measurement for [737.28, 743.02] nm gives 737.40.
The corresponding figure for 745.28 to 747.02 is 745.40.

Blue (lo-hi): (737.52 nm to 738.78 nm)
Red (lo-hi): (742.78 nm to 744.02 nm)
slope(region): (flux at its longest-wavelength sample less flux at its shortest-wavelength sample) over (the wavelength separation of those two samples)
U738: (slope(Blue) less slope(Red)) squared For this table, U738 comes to 0.008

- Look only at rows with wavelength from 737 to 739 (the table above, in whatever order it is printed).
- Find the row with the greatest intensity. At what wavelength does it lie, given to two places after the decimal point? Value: 738.90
